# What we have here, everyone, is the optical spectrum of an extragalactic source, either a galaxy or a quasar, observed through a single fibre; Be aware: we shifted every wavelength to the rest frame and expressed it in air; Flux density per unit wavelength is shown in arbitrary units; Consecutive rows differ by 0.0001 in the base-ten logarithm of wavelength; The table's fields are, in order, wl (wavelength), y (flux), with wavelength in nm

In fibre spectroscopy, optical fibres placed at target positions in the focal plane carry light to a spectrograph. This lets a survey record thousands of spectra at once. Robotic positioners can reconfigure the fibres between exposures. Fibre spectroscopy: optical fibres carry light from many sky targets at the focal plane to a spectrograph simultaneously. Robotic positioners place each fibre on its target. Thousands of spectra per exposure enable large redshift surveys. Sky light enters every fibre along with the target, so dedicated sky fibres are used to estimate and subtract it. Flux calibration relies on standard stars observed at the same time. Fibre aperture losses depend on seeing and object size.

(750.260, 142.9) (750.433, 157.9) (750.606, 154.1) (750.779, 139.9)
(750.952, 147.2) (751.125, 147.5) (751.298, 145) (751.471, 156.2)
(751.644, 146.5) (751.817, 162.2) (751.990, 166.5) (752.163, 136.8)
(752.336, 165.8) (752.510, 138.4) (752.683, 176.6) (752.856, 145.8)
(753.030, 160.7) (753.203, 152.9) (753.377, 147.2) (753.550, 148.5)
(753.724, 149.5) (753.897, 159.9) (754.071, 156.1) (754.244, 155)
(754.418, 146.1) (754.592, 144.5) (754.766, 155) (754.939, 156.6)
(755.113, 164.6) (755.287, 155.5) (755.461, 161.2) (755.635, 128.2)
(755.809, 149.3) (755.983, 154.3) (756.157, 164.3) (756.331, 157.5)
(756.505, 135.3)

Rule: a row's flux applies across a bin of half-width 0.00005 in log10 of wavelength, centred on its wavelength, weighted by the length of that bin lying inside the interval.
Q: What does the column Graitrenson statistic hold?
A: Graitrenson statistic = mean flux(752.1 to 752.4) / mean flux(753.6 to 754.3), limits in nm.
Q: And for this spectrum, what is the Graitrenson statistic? 0.98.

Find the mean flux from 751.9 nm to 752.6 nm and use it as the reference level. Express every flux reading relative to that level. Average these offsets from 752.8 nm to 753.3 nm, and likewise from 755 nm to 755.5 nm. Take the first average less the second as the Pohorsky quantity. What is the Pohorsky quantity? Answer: -7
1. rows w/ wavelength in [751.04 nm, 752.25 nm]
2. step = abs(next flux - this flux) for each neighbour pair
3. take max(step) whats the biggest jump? 30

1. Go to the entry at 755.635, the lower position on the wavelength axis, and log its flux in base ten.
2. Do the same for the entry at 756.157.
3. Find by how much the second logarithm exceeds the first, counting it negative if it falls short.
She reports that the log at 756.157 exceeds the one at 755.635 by 0.108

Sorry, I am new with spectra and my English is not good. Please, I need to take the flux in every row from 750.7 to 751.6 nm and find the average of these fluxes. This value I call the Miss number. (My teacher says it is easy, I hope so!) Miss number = 147.2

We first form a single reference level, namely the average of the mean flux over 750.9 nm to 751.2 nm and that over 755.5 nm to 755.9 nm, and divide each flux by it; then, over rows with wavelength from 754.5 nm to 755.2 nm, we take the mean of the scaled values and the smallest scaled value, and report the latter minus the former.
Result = -0.07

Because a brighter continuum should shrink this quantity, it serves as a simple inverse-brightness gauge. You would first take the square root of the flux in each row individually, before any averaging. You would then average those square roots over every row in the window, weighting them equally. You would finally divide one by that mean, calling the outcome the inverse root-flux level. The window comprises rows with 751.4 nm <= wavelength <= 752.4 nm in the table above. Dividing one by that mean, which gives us 0.0802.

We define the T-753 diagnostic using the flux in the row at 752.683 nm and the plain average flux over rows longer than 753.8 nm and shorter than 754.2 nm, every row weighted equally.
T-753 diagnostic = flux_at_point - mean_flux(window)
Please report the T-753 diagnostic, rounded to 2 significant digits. 19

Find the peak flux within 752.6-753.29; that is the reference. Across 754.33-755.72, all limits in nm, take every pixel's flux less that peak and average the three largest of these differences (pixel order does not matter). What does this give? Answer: -15.8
